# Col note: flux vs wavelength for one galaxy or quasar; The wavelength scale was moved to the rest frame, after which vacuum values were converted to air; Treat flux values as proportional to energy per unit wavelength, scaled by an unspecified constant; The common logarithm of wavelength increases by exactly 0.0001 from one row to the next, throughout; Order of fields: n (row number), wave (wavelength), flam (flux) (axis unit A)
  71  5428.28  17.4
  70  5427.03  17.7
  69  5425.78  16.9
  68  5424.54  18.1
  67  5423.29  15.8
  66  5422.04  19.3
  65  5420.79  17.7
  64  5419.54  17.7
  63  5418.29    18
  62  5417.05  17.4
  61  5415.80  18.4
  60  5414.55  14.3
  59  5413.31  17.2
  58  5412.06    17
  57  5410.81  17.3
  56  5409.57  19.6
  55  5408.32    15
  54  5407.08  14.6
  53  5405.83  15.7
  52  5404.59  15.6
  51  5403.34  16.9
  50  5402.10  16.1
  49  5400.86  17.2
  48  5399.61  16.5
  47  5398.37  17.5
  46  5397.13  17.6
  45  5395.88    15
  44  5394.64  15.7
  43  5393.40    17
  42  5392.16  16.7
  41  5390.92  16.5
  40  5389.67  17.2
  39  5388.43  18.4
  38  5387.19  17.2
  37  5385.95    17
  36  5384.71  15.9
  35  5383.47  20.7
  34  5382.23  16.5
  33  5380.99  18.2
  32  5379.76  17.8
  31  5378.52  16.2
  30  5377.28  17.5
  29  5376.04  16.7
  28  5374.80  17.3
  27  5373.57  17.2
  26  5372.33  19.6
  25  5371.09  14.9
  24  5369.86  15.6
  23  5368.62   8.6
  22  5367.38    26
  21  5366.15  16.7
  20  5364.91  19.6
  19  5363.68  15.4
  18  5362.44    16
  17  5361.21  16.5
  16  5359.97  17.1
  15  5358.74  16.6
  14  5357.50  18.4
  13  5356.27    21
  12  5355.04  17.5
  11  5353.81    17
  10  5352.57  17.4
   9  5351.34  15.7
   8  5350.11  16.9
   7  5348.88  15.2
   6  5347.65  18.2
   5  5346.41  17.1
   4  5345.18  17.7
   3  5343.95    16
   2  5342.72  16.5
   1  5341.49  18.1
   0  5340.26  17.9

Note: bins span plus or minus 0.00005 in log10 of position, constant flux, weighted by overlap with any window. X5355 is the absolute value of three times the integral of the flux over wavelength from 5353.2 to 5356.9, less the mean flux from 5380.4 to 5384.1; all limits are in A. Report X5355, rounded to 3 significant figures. 187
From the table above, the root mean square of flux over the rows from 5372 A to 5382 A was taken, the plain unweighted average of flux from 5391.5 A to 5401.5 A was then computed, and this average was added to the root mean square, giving 34.2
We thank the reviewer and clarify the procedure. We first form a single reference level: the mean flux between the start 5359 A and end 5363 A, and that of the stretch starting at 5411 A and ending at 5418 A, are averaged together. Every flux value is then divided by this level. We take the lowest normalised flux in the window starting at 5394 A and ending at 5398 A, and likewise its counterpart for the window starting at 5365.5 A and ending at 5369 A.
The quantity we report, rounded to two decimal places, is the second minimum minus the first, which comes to -0.38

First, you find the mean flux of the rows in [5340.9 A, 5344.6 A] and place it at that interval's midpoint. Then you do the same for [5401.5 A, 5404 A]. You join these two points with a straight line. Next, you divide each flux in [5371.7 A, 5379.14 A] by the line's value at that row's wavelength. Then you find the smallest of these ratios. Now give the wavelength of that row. 5378.52 A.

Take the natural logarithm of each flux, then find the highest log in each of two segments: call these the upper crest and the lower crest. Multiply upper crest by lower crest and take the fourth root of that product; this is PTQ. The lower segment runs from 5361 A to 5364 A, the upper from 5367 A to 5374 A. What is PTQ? 1.738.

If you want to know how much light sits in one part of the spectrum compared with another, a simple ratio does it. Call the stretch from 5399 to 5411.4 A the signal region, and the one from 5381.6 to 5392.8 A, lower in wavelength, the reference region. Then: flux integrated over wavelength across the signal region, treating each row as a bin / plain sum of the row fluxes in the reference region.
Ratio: 1.3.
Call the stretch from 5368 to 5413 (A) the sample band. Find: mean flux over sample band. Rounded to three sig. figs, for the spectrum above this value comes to 16.7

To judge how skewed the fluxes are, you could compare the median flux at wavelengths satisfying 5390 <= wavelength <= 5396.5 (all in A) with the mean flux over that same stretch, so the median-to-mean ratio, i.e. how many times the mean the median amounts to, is 1.02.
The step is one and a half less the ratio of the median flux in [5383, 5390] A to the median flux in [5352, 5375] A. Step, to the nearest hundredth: 0.49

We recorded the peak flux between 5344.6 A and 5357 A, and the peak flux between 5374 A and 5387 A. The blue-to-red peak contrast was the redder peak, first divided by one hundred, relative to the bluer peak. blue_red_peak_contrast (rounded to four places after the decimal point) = 0.0099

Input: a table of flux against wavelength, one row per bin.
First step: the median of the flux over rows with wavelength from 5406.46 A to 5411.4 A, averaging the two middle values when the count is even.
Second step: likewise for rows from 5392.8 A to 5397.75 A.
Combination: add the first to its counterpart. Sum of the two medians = 32.5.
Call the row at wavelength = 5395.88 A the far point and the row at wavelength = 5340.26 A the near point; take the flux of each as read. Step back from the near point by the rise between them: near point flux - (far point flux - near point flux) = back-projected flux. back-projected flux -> 20.8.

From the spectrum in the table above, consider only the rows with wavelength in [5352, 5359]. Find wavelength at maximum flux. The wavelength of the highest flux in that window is 5356.27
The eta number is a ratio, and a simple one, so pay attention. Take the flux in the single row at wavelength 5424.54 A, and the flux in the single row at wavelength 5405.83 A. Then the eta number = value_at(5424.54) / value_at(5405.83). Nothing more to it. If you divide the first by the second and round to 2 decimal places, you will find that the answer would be 1.15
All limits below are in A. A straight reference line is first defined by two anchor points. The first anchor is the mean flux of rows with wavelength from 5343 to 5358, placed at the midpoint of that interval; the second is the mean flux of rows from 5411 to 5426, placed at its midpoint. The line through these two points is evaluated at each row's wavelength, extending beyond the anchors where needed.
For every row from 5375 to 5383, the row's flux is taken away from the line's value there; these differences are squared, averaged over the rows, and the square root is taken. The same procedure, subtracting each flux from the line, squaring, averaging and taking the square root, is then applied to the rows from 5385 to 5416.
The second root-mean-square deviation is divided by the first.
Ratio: 1.8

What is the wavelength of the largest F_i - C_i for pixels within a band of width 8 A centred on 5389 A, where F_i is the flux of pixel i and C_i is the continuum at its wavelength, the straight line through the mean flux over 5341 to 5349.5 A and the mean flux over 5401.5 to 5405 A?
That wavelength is 5388.43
